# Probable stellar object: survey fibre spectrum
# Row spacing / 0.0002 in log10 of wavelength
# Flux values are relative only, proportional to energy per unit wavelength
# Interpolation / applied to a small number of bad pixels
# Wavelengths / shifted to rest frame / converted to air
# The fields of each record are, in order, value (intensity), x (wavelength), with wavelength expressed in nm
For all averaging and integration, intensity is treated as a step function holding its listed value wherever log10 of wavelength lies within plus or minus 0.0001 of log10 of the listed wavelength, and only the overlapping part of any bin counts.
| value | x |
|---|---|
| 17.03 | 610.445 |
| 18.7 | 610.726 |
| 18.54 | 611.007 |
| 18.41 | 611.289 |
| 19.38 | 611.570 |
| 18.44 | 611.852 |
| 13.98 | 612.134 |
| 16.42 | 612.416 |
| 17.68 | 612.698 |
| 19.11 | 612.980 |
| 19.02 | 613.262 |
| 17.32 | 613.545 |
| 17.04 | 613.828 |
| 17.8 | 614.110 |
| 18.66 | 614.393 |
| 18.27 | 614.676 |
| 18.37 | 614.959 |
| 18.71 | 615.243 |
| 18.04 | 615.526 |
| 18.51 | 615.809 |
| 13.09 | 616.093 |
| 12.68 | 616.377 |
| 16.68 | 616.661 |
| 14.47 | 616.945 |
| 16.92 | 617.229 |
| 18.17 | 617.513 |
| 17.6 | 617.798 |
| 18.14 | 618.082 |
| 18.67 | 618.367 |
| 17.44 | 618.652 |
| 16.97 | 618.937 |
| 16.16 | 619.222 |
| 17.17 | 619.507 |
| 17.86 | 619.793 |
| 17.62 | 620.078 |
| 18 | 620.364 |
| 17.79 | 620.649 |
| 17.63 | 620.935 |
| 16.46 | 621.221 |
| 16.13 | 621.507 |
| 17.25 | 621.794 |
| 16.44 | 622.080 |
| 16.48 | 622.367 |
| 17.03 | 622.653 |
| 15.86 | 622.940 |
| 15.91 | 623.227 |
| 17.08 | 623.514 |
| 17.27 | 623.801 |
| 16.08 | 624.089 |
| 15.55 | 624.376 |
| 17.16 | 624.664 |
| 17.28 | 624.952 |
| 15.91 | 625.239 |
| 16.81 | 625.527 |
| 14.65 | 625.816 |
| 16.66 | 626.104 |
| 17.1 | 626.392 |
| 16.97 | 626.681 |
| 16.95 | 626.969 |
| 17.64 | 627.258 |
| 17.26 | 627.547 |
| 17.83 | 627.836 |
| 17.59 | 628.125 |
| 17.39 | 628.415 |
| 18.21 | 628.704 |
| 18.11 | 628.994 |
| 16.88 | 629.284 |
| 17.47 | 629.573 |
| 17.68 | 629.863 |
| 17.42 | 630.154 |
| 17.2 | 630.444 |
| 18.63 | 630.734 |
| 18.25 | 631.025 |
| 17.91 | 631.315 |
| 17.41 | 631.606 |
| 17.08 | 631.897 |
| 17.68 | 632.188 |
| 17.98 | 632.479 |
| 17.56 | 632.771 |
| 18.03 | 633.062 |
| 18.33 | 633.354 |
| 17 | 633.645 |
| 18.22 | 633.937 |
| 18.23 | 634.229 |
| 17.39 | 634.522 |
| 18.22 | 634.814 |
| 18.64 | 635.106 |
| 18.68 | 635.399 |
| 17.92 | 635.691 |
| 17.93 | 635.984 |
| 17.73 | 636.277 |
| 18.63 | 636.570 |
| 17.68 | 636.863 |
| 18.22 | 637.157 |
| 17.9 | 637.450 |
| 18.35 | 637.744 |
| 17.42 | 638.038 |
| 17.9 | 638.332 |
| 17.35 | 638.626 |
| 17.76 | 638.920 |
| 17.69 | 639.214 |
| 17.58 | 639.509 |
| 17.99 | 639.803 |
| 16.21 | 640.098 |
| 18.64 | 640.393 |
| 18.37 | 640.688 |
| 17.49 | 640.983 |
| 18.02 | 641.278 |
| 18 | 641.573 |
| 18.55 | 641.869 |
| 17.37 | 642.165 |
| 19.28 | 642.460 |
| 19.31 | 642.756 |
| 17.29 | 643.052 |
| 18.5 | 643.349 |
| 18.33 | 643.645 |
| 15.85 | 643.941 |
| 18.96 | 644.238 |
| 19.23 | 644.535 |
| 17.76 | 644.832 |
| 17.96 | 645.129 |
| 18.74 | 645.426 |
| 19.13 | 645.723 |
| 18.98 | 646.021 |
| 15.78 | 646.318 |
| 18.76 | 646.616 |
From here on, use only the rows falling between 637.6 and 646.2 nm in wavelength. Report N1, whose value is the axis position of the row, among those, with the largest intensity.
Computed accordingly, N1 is 642.756 nm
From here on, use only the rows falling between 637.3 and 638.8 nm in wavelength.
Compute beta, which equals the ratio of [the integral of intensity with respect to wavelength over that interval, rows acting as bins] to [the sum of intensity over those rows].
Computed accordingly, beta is 0.300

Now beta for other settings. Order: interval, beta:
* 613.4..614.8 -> 0.280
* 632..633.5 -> 0.300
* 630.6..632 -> 0.280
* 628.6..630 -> 0.280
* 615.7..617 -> 0.259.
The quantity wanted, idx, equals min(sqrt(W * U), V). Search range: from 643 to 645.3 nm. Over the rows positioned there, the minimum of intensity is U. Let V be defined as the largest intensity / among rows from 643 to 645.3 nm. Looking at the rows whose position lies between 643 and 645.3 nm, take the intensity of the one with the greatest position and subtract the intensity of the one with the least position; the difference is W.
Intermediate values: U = 15.85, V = 19.23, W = 0.67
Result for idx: 3.26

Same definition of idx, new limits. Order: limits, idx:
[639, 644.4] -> 4.49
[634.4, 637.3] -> 3.80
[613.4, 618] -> 1.88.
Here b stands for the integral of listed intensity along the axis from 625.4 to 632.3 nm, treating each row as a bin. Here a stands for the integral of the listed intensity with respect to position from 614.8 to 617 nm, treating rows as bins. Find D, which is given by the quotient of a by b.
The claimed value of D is 0.3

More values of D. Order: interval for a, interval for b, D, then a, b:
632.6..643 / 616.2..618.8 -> 4.3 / 187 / 43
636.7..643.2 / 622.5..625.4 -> 2.4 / 117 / 48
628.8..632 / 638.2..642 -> 0.8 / 56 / 68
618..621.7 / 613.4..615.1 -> 2.1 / 64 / 30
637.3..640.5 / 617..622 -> 0.7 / 57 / 87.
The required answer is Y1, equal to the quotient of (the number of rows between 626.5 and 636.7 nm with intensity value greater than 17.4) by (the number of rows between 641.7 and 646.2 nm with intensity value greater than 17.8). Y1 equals 2.4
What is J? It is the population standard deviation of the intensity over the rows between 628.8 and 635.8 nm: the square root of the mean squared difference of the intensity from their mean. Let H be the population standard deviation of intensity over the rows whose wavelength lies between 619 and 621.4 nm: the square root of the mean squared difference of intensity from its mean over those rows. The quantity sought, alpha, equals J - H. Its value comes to -0.12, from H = 0.6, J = 0.516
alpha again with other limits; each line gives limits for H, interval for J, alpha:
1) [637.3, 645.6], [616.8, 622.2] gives 0.15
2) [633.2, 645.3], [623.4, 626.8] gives 0.09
